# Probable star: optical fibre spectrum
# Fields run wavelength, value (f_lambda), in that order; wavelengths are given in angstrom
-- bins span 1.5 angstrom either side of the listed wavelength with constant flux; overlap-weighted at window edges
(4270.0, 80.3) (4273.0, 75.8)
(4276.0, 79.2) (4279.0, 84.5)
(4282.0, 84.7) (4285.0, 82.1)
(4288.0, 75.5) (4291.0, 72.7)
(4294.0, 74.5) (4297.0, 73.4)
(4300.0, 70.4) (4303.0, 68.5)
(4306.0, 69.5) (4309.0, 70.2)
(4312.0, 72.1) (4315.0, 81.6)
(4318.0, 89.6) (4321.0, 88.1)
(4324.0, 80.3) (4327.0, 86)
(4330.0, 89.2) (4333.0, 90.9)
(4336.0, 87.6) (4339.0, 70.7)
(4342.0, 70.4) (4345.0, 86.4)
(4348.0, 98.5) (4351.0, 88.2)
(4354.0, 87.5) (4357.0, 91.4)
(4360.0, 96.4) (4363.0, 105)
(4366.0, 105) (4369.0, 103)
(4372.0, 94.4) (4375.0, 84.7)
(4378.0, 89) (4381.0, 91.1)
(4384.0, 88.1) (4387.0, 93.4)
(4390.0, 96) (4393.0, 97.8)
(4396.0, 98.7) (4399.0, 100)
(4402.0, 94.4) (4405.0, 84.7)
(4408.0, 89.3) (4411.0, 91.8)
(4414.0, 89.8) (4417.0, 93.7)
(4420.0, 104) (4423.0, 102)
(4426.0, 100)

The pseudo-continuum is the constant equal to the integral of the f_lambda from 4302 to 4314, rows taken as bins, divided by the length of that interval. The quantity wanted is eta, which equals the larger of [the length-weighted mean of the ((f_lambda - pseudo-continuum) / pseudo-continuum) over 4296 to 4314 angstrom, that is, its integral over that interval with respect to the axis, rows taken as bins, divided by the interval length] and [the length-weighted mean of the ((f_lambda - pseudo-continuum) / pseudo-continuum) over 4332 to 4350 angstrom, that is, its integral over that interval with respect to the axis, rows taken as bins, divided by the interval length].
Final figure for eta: 0.19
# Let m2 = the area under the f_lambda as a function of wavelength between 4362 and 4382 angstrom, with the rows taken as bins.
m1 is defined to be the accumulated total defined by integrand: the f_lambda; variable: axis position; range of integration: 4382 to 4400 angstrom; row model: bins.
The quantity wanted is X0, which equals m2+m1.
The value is 3636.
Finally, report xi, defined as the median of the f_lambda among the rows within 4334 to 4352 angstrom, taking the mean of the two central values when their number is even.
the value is 87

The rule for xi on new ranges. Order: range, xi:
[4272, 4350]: 80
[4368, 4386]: 90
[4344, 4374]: 95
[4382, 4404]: 96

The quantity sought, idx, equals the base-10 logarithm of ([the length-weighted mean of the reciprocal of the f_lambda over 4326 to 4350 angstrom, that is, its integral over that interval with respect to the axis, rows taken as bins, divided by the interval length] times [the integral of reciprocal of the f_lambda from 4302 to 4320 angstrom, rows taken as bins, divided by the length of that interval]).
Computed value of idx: -3.799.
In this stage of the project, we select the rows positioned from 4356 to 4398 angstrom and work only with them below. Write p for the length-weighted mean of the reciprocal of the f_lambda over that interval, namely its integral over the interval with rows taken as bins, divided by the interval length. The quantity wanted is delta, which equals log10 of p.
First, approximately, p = 0.0105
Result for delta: -1.98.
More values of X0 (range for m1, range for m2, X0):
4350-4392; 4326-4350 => 5985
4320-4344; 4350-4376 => 4469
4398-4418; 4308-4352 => 5504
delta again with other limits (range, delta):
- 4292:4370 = -1.92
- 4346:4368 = -1.98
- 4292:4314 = -1.85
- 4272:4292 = -1.90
